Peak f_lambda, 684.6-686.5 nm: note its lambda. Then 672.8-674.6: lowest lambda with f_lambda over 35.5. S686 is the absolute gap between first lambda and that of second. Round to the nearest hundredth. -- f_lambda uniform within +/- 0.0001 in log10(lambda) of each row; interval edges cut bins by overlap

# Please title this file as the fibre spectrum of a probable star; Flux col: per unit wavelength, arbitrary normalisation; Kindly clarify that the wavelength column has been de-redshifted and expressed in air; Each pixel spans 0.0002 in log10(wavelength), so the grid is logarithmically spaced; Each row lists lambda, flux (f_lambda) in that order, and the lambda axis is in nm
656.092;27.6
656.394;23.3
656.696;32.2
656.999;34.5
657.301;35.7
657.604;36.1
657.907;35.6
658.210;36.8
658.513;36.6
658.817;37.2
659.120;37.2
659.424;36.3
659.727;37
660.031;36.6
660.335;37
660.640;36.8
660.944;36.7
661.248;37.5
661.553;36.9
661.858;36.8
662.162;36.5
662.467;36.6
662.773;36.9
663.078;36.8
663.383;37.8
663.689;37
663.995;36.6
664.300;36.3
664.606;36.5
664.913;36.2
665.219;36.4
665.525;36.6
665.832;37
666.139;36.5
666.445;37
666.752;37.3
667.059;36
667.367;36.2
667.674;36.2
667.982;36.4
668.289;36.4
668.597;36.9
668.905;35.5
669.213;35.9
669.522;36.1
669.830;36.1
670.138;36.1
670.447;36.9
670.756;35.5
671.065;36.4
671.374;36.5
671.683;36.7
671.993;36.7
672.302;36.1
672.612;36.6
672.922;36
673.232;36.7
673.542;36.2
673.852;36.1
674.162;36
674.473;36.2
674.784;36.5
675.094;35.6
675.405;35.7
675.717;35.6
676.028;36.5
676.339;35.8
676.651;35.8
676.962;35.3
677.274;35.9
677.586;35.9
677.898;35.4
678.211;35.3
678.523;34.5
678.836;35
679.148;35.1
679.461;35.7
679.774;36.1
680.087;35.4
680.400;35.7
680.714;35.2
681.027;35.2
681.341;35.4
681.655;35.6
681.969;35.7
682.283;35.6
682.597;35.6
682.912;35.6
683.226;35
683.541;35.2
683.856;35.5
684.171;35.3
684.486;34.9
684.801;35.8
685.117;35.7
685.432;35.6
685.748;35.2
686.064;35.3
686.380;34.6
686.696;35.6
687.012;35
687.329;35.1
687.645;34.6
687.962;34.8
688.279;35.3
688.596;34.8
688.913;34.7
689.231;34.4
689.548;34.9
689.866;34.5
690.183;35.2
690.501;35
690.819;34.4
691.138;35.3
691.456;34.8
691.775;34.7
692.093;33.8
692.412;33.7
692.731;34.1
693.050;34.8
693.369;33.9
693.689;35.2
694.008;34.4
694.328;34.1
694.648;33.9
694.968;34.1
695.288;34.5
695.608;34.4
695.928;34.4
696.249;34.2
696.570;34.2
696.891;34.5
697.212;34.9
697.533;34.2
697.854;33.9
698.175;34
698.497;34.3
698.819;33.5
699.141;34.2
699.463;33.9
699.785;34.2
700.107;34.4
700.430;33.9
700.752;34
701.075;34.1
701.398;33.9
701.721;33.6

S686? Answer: 11.88 nm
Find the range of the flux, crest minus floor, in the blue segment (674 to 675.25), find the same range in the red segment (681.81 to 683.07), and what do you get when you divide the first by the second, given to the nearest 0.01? 9.00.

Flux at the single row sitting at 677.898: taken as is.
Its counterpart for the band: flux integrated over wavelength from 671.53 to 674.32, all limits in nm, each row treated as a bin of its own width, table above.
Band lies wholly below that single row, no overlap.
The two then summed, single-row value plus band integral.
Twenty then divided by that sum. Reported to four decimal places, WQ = 0.1462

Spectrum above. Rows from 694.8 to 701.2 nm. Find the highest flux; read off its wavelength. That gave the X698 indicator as 697.212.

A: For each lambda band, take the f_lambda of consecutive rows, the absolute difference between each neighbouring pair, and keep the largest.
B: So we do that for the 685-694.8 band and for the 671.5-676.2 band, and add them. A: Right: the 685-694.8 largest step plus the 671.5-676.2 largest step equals 2.2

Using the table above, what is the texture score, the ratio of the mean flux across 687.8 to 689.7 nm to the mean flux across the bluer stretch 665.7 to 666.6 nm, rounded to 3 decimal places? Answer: 0.945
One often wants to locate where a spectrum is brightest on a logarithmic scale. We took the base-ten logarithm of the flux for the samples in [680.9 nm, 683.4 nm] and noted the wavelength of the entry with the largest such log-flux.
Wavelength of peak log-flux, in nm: 681.969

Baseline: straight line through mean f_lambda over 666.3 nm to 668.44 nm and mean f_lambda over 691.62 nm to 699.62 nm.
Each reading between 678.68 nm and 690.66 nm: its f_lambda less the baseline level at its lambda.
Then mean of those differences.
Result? 0.12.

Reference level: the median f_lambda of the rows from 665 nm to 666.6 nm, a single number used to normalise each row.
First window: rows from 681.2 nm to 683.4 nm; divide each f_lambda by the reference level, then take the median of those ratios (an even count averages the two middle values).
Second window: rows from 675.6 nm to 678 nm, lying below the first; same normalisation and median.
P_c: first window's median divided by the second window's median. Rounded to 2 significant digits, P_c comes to 0.99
